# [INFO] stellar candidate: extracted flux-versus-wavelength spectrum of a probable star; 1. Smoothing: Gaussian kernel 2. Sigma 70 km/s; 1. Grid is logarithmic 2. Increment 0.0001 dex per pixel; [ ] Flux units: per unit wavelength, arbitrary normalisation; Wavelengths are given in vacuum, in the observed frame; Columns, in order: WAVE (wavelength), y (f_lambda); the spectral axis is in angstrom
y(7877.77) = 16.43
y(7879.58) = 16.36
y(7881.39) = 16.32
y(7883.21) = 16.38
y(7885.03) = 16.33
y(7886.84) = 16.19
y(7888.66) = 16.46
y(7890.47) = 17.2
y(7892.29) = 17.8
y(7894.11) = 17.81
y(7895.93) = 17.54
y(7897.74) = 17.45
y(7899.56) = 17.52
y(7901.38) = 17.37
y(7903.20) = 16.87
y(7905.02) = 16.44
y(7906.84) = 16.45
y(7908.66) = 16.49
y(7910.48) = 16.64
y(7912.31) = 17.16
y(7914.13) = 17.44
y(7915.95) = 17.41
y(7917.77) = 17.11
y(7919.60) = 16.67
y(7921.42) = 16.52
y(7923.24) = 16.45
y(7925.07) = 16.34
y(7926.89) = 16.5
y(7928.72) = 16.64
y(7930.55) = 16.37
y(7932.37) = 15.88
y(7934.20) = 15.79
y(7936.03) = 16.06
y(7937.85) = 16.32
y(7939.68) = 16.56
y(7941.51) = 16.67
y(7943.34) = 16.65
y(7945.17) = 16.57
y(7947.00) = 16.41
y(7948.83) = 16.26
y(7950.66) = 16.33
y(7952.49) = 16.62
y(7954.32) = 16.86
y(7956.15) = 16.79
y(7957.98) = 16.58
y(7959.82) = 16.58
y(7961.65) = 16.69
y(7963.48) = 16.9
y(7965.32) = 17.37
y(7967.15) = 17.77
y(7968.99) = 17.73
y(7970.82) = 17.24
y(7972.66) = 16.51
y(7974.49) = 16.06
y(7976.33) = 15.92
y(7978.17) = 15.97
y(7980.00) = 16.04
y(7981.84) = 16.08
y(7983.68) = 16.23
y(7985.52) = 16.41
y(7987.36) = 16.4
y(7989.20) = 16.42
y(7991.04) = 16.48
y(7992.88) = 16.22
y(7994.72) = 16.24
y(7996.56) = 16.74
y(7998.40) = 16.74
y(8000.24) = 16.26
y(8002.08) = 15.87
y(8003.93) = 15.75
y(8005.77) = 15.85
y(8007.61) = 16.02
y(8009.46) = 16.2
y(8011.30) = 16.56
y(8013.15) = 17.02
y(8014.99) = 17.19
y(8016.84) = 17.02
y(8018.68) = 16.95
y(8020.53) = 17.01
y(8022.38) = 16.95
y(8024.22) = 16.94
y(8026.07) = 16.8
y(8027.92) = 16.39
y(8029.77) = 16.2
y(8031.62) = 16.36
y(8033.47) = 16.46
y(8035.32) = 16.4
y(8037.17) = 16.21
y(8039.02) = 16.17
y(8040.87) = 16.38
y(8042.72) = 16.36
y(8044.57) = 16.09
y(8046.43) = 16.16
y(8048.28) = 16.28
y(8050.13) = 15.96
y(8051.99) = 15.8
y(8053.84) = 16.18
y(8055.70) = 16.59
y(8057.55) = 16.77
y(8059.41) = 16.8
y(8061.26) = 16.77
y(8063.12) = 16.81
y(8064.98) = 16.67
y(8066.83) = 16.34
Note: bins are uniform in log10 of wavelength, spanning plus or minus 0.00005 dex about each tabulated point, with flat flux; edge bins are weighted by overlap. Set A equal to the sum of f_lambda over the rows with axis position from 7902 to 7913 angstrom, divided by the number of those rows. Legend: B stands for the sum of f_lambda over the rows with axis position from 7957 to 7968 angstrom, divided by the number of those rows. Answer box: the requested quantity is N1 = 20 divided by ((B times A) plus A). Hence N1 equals 0.0667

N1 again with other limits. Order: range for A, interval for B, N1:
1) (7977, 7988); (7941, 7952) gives 0.0707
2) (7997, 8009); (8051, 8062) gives 0.0711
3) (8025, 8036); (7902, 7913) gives 0.0688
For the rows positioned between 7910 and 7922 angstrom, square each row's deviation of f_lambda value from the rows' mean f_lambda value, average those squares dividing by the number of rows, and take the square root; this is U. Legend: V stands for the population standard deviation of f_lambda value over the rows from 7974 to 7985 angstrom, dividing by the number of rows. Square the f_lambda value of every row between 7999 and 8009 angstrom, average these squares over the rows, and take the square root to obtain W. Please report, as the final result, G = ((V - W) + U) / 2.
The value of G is -7.75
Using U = 0.35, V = 0.1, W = 16.0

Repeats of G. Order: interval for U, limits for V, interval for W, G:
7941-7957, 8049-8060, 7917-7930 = -8.01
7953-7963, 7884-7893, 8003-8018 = -7.87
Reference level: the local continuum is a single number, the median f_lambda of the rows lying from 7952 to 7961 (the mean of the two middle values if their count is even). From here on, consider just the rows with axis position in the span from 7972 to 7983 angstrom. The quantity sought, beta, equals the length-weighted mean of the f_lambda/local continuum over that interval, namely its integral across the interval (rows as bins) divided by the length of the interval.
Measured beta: 0.97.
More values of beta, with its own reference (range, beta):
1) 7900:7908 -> 1.01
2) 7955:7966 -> 1.01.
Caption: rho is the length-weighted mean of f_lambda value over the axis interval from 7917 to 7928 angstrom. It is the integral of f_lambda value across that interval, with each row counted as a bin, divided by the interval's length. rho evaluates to 16.6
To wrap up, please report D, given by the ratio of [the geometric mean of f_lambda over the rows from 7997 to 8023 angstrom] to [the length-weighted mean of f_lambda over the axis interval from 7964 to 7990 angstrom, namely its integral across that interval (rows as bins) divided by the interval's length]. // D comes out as 0.996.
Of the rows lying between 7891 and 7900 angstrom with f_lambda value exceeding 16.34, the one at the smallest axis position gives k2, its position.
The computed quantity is 7892.29 angstrom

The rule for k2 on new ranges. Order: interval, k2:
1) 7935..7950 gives 7939.68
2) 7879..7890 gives 7879.58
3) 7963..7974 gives 7963.48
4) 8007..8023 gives 8011.30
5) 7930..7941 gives 7930.55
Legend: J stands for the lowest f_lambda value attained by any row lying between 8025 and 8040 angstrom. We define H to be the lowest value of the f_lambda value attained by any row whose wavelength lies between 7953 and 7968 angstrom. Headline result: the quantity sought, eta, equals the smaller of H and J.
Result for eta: 16.17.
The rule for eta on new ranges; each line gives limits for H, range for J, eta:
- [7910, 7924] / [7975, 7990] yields 15.92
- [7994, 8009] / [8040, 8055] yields 15.75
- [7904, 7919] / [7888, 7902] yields 16.44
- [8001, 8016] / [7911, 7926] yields 15.75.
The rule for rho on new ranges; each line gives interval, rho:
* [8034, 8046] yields 16.3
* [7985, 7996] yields 16.4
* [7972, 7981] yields 16.1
